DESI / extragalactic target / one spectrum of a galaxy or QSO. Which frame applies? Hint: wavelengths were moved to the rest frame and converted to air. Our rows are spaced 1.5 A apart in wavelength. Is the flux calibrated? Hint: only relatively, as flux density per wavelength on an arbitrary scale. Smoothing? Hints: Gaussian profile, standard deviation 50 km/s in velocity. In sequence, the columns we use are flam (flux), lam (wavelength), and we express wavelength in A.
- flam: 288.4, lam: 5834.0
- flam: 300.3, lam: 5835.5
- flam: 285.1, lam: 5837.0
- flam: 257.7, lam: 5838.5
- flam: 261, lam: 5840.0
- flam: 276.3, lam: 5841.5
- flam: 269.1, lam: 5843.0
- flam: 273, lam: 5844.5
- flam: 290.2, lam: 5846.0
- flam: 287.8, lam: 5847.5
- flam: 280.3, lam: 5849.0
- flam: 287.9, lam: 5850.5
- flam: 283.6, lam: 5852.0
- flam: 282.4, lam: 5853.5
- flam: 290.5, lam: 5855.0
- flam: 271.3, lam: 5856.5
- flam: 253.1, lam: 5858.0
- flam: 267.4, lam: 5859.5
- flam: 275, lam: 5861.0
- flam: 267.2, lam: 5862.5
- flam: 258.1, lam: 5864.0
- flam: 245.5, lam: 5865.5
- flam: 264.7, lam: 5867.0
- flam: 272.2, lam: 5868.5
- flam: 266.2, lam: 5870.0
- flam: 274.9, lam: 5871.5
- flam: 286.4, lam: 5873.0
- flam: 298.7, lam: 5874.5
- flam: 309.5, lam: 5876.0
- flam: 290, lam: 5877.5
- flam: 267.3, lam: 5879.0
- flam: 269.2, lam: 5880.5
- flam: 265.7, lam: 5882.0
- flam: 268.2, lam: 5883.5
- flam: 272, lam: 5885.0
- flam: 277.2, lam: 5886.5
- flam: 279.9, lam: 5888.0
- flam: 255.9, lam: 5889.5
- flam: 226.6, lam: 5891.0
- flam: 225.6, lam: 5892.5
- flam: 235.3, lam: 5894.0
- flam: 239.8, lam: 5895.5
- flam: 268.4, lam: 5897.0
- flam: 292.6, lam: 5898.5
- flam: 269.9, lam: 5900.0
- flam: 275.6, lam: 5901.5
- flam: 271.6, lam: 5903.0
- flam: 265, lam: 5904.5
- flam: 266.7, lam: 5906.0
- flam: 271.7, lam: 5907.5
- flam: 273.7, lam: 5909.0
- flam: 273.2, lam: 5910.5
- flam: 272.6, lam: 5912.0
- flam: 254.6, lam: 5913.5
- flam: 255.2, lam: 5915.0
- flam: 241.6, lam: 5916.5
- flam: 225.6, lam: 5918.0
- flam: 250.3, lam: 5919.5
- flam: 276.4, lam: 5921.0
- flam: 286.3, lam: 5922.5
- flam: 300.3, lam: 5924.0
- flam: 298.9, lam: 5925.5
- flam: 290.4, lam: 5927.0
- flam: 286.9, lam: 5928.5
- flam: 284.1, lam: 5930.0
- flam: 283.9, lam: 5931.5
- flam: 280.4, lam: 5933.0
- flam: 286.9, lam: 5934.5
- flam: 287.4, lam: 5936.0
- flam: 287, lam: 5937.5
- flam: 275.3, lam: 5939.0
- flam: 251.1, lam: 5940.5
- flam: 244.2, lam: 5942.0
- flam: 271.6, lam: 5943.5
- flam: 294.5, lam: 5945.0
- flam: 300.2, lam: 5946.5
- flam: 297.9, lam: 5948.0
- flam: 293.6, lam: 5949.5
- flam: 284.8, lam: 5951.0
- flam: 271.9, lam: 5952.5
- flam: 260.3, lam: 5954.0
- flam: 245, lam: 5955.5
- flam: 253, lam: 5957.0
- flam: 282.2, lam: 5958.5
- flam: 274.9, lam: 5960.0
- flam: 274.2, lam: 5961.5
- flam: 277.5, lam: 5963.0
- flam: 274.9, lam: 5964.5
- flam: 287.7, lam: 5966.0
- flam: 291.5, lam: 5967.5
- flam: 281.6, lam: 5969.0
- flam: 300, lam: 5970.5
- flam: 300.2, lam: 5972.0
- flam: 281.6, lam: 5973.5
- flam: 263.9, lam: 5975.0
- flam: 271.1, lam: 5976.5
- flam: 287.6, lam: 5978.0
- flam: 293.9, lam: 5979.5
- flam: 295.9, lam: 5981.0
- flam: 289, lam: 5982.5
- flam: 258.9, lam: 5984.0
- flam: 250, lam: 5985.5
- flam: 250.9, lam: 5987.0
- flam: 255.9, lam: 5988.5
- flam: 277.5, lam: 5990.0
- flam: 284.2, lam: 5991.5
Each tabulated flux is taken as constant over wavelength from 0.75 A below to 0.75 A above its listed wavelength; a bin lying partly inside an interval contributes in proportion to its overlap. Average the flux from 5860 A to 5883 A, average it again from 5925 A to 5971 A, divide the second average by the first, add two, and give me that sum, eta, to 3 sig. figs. 3.02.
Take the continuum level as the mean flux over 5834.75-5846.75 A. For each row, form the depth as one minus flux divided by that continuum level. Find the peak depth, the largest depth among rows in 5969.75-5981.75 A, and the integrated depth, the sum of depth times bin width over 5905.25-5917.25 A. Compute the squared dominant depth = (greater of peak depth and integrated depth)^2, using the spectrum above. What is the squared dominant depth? 0.31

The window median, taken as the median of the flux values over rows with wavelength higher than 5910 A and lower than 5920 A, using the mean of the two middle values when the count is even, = 255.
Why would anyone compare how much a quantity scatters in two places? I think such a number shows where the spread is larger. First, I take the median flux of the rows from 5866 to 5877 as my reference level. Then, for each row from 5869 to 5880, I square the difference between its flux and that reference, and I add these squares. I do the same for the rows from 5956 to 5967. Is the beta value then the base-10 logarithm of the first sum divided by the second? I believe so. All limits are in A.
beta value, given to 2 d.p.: 0.51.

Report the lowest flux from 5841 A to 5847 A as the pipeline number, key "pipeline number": 269.1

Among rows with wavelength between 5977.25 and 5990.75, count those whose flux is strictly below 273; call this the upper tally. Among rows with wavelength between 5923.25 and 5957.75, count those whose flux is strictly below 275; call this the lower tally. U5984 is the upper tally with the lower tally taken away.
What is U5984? -3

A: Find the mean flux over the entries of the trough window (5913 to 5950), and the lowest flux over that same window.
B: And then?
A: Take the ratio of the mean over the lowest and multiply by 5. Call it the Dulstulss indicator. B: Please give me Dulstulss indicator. 6.1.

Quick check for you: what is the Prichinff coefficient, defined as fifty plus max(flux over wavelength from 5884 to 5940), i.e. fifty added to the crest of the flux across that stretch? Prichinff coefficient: 350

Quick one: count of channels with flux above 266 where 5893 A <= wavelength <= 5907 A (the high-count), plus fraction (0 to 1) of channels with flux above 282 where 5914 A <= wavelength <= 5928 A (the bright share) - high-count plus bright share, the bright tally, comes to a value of 6.44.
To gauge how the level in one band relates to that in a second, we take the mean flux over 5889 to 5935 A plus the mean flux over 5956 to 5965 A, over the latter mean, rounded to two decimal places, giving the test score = 1.98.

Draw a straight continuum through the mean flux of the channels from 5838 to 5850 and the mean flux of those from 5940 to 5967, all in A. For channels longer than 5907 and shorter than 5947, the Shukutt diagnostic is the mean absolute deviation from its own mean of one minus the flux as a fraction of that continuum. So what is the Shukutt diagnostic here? 0.055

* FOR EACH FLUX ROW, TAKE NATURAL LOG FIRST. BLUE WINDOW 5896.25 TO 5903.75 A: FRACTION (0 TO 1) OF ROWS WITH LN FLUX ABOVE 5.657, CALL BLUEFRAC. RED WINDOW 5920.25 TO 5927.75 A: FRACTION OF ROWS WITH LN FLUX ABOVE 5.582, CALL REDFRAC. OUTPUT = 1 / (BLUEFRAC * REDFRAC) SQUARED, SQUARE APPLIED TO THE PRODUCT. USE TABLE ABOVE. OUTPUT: 25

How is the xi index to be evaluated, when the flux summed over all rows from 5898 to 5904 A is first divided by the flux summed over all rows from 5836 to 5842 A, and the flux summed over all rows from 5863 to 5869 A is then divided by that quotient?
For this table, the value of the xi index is 1013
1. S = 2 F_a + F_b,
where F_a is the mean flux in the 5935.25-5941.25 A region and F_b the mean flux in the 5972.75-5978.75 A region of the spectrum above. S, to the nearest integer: 826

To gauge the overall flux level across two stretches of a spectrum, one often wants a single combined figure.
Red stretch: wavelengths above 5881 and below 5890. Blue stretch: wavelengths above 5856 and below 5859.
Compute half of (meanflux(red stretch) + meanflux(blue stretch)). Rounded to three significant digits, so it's 266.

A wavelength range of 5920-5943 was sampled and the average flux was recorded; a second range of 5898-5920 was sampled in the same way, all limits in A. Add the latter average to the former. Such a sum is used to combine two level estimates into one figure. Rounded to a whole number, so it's 545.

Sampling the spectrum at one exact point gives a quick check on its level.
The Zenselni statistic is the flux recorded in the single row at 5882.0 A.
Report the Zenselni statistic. 265.7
